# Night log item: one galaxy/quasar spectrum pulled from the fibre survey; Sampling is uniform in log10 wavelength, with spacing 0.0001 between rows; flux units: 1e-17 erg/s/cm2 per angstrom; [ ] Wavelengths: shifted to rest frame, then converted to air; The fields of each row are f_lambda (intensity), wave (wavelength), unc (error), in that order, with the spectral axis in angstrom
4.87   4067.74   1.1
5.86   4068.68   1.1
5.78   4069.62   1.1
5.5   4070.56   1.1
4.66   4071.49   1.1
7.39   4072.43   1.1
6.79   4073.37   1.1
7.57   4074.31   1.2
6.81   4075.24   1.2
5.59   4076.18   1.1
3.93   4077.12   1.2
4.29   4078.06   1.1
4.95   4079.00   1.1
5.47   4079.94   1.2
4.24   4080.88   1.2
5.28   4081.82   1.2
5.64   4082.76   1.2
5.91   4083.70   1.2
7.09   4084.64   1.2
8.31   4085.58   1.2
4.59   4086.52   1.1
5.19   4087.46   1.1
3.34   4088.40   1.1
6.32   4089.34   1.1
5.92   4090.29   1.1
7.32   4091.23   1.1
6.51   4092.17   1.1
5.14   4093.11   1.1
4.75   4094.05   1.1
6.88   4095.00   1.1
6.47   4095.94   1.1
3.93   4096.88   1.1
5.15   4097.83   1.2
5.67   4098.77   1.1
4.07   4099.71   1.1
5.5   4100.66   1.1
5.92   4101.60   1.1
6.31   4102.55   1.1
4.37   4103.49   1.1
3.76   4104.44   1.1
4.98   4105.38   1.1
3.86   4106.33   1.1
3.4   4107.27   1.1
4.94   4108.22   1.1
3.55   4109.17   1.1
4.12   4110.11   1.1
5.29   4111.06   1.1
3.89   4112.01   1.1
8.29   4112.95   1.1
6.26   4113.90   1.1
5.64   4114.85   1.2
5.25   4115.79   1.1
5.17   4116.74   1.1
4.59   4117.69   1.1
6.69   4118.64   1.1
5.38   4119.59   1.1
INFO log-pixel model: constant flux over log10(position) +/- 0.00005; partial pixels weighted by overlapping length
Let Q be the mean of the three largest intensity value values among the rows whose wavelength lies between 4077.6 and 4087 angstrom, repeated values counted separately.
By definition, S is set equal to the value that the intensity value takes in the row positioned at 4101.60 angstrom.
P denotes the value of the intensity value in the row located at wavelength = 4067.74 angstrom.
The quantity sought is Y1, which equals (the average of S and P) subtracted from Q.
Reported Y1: 1.7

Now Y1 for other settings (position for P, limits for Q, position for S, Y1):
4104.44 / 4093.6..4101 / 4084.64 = 0.9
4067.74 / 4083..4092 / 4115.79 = 2.5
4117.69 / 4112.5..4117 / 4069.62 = 1.5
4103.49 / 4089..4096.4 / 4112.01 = 2.8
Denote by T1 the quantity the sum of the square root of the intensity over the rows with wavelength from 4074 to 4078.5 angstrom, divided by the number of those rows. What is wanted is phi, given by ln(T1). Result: 0.86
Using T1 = 2.36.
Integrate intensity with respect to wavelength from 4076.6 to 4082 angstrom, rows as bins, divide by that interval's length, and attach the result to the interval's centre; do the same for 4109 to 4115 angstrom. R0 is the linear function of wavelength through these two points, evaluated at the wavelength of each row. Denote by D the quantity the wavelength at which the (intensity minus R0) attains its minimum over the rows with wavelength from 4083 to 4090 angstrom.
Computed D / 4088.40 angstrom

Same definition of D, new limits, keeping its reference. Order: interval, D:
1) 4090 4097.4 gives 4096.88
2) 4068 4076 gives 4071.49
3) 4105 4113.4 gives 4107.27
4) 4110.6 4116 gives 4112.01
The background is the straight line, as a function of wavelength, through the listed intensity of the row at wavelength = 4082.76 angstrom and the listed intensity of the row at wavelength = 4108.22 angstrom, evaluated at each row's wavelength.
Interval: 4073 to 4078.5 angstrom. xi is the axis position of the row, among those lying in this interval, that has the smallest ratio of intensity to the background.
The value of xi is 4077.12 angstrom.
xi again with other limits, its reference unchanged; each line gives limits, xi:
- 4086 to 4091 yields 4088.40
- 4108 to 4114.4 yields 4109.17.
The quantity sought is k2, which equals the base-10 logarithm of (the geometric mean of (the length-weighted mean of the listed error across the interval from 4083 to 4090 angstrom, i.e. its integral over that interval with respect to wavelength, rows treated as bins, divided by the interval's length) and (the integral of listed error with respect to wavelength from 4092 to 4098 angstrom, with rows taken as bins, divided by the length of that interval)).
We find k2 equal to 0.0518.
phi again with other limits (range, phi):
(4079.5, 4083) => 0.82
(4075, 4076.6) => 0.91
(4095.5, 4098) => 0.82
